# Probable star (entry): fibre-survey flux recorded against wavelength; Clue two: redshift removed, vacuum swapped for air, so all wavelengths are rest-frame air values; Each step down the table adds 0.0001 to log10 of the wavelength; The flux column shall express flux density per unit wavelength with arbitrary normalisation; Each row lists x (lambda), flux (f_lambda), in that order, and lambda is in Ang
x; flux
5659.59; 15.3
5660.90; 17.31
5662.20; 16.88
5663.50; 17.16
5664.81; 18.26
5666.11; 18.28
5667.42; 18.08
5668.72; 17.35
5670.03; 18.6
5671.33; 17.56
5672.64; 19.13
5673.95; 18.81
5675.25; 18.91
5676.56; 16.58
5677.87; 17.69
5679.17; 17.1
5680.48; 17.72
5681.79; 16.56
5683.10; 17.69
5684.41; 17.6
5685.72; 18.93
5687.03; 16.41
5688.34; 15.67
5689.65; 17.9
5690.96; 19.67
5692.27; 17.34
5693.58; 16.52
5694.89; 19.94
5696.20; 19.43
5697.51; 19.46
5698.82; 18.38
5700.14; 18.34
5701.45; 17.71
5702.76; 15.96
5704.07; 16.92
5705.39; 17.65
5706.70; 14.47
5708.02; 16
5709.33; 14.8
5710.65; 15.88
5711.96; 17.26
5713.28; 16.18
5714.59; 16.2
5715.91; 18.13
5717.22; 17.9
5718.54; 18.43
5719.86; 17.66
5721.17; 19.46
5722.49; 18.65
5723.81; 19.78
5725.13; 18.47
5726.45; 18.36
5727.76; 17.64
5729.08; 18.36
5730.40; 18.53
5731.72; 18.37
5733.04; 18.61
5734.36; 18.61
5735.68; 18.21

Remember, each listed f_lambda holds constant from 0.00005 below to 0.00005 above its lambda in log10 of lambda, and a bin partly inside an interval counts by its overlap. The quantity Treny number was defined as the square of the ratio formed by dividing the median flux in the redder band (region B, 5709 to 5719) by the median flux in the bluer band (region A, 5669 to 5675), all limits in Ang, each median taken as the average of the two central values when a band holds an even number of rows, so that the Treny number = 0.80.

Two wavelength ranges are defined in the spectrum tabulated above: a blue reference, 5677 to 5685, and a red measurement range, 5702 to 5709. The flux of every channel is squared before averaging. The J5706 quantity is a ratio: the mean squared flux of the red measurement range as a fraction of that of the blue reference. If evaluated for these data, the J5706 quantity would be 0.87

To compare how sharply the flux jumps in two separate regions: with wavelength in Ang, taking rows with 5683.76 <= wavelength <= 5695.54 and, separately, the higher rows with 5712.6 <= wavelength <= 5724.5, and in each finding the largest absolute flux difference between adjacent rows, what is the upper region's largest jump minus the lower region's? -1.5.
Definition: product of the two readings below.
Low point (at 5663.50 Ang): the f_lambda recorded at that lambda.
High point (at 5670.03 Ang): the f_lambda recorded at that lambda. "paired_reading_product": 319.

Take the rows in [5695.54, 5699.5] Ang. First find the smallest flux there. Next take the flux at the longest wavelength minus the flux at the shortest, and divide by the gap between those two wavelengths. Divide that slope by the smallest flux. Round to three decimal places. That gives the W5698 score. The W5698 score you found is -0.022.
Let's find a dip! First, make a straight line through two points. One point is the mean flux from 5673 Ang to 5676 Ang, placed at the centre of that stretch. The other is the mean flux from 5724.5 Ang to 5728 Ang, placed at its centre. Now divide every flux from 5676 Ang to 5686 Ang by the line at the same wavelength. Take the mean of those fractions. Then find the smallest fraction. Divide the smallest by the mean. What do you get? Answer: 0.95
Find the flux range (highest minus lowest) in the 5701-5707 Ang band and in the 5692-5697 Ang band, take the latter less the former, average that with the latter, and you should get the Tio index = 1.8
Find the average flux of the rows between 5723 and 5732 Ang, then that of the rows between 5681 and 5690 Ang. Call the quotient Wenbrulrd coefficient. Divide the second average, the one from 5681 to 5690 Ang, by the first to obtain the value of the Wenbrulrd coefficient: 0.93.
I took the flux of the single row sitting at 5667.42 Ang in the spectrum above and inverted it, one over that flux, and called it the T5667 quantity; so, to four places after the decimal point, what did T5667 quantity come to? 0.0553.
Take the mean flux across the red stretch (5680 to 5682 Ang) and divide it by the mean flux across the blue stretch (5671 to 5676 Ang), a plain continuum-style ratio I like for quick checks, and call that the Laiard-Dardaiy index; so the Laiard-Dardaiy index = 0.92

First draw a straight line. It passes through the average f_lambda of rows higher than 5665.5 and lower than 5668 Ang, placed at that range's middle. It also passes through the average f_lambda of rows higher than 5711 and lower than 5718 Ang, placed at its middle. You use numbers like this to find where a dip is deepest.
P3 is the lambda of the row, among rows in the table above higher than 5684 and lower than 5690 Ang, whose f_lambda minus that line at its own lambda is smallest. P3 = 5688.34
